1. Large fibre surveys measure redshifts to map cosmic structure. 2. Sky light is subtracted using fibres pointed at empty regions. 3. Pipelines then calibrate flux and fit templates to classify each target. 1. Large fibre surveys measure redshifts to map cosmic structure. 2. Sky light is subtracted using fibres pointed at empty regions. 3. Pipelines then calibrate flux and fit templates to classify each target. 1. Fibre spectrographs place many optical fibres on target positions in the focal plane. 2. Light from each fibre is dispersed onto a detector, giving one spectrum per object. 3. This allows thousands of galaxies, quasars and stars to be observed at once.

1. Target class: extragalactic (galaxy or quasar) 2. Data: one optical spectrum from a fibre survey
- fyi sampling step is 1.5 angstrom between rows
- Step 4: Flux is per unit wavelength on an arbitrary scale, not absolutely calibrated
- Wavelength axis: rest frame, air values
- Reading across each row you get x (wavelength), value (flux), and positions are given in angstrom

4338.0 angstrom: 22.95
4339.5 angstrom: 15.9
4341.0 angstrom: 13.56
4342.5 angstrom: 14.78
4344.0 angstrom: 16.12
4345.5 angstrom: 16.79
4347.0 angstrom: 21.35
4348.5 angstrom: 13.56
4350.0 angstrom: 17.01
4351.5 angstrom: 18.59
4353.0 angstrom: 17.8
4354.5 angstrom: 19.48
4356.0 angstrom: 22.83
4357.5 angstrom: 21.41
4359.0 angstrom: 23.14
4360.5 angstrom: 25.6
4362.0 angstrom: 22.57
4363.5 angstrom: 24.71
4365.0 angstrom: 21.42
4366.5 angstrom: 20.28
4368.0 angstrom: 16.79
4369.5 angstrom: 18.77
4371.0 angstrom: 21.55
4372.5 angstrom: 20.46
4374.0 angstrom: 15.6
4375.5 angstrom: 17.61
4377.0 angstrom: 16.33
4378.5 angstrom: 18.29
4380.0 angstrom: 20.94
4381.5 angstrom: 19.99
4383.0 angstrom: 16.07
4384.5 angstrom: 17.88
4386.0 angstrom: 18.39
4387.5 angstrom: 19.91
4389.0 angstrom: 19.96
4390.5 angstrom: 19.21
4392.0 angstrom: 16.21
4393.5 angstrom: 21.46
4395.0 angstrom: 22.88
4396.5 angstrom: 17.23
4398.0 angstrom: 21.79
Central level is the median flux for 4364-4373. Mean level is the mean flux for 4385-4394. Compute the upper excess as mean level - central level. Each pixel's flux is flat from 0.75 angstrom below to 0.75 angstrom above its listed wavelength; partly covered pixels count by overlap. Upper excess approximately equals -1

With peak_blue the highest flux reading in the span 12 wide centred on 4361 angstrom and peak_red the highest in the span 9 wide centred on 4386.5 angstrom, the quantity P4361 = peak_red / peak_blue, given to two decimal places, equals 0.78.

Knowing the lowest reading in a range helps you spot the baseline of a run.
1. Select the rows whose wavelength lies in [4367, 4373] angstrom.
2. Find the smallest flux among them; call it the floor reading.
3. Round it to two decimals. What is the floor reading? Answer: 16.79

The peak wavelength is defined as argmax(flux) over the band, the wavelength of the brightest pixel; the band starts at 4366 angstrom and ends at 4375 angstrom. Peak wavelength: 4371.0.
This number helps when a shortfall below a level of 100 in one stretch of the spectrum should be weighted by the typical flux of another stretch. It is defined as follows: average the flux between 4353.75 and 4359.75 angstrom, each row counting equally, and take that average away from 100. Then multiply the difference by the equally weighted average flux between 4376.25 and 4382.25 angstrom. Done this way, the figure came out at 1479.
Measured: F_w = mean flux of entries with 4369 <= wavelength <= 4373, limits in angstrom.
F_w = 20.3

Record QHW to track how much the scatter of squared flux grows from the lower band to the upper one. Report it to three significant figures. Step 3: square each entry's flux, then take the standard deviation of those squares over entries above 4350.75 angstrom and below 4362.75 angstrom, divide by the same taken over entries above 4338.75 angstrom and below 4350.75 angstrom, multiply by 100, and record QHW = 130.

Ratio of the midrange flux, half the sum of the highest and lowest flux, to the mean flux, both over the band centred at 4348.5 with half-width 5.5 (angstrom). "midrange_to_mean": 1.008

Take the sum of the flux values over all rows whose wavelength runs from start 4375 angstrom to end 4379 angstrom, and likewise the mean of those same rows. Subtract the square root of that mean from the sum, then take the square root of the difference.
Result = 6.9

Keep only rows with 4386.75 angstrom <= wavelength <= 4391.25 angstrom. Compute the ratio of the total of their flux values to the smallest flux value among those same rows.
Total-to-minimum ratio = 3.1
